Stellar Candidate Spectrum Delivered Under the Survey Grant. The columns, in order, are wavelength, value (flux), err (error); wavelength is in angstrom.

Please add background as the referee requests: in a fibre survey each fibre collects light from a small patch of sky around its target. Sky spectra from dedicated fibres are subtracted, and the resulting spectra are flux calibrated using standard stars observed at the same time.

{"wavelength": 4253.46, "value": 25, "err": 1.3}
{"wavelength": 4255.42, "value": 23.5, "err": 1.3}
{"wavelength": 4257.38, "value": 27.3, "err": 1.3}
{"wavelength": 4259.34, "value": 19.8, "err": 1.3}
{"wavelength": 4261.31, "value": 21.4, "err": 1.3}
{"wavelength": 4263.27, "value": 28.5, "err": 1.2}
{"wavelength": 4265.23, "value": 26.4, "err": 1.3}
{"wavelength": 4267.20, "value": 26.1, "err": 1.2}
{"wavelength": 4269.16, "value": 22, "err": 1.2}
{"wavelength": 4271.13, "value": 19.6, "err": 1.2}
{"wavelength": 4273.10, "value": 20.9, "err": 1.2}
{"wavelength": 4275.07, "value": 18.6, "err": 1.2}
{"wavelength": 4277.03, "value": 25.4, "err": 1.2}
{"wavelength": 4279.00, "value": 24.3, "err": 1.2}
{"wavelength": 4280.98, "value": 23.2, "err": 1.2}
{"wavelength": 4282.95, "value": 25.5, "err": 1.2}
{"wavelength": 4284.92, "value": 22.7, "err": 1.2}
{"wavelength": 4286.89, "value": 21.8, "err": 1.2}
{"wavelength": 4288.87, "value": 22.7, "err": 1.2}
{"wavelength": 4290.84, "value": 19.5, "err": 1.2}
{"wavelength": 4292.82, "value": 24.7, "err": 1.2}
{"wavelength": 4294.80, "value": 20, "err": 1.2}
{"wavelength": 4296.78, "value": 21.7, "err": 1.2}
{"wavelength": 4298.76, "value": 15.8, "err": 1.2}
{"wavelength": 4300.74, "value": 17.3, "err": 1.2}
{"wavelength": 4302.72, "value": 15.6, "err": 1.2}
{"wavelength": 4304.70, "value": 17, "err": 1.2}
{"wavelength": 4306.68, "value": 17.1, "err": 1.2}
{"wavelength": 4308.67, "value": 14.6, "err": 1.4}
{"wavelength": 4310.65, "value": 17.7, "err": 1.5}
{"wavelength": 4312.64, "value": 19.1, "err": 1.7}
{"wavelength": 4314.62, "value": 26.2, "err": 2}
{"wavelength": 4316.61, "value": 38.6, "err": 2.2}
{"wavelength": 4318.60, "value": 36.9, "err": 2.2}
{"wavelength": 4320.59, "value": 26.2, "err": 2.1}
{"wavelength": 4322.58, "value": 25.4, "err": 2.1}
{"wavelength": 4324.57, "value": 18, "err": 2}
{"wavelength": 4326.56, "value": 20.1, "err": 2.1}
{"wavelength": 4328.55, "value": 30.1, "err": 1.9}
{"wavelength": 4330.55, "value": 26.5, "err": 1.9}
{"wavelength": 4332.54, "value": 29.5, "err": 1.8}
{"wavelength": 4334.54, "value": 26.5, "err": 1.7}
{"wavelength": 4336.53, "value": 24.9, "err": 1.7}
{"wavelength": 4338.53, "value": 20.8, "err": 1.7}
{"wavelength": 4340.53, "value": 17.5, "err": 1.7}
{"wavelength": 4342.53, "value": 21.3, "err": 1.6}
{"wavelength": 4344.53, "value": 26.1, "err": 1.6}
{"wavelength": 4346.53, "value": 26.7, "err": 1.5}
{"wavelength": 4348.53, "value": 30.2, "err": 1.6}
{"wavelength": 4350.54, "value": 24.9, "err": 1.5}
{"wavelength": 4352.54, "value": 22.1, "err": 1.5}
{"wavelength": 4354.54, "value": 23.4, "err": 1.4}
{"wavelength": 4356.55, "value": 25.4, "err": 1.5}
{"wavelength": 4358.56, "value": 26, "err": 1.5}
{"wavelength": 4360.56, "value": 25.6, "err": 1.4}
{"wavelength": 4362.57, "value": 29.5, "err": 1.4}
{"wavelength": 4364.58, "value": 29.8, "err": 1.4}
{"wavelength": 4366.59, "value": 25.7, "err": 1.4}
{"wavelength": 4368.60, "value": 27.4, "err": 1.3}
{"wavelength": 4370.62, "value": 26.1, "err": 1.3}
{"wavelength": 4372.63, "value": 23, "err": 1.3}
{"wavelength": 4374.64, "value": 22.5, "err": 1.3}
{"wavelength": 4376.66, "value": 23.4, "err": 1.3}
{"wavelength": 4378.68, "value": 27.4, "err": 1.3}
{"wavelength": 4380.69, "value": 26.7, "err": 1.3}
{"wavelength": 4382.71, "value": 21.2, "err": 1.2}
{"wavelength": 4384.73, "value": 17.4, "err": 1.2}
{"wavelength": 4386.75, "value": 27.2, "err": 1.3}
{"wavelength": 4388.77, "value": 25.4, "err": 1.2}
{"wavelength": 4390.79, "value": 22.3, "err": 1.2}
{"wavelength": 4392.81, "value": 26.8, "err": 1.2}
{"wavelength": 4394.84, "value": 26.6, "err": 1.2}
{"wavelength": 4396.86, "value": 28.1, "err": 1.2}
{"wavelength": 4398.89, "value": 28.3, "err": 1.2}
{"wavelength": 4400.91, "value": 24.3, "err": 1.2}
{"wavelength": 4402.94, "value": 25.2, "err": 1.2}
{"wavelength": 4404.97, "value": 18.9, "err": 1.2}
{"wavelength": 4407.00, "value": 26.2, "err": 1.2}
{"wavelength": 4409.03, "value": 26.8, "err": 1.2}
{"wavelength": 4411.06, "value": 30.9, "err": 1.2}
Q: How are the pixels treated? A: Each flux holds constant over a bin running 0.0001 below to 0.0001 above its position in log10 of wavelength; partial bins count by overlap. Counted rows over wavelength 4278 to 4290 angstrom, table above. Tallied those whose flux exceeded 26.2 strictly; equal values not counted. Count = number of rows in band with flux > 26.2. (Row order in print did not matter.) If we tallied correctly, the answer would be 0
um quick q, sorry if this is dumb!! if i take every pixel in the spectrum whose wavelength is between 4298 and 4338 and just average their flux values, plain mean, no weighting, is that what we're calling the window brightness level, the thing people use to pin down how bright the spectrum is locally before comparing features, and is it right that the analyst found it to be 23.2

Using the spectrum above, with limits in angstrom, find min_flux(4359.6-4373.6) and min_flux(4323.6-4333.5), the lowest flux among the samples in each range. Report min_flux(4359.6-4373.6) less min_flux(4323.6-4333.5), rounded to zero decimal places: 5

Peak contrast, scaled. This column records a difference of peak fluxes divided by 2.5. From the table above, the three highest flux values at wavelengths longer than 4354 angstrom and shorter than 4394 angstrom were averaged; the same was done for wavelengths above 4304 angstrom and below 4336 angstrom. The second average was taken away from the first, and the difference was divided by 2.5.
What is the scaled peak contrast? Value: -2.5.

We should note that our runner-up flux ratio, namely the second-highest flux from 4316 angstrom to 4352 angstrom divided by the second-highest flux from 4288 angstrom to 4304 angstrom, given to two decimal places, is 1.63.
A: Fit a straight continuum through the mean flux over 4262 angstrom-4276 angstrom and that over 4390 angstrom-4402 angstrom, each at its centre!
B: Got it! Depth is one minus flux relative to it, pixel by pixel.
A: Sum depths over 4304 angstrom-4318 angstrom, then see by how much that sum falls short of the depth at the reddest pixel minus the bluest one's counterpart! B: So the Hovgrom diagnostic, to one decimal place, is -1.7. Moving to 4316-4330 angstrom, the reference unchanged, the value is 1.4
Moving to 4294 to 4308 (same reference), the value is -1.7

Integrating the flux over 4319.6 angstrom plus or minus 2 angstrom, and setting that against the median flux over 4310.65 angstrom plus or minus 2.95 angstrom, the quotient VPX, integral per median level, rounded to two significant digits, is 7.1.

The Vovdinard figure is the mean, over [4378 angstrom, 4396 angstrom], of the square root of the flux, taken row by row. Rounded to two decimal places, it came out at 4.94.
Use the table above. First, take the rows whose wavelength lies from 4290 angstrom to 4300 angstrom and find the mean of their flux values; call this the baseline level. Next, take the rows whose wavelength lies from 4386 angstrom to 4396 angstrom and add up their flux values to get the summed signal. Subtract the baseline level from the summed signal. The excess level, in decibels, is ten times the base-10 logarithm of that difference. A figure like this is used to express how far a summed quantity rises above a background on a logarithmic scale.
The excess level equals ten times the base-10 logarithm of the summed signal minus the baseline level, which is 20.3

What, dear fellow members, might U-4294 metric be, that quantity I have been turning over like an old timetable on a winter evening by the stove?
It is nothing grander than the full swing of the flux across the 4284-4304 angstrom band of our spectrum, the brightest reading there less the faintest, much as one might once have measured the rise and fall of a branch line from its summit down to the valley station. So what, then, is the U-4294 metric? 9.1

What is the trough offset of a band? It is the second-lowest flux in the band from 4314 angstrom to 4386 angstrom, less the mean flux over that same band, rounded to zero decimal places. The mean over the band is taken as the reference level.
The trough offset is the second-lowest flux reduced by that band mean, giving -8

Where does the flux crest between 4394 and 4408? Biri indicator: 4398.89 angstrom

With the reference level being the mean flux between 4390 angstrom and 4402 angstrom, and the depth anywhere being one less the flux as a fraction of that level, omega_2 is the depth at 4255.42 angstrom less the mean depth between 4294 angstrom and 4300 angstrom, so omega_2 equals -0.17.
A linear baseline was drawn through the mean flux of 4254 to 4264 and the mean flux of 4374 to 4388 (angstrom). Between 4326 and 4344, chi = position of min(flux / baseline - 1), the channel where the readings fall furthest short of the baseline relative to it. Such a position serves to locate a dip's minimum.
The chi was 4340.53 angstrom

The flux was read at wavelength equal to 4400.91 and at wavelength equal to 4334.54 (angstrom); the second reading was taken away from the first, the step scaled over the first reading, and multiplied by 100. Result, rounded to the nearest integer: -9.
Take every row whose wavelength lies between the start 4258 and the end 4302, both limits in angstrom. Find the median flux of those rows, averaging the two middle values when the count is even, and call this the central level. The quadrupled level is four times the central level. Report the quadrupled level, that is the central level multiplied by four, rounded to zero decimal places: 88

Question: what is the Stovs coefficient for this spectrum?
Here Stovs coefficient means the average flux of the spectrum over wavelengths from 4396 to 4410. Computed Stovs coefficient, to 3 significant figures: 25.4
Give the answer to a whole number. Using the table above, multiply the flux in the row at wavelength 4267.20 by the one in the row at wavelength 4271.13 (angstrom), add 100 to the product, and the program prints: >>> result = 612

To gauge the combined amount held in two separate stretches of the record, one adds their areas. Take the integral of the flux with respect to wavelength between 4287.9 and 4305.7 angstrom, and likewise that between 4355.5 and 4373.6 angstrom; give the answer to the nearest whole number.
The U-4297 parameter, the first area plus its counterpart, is 824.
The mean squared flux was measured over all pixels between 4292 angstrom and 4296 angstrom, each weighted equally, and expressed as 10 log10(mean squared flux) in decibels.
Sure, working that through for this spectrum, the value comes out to 27.0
